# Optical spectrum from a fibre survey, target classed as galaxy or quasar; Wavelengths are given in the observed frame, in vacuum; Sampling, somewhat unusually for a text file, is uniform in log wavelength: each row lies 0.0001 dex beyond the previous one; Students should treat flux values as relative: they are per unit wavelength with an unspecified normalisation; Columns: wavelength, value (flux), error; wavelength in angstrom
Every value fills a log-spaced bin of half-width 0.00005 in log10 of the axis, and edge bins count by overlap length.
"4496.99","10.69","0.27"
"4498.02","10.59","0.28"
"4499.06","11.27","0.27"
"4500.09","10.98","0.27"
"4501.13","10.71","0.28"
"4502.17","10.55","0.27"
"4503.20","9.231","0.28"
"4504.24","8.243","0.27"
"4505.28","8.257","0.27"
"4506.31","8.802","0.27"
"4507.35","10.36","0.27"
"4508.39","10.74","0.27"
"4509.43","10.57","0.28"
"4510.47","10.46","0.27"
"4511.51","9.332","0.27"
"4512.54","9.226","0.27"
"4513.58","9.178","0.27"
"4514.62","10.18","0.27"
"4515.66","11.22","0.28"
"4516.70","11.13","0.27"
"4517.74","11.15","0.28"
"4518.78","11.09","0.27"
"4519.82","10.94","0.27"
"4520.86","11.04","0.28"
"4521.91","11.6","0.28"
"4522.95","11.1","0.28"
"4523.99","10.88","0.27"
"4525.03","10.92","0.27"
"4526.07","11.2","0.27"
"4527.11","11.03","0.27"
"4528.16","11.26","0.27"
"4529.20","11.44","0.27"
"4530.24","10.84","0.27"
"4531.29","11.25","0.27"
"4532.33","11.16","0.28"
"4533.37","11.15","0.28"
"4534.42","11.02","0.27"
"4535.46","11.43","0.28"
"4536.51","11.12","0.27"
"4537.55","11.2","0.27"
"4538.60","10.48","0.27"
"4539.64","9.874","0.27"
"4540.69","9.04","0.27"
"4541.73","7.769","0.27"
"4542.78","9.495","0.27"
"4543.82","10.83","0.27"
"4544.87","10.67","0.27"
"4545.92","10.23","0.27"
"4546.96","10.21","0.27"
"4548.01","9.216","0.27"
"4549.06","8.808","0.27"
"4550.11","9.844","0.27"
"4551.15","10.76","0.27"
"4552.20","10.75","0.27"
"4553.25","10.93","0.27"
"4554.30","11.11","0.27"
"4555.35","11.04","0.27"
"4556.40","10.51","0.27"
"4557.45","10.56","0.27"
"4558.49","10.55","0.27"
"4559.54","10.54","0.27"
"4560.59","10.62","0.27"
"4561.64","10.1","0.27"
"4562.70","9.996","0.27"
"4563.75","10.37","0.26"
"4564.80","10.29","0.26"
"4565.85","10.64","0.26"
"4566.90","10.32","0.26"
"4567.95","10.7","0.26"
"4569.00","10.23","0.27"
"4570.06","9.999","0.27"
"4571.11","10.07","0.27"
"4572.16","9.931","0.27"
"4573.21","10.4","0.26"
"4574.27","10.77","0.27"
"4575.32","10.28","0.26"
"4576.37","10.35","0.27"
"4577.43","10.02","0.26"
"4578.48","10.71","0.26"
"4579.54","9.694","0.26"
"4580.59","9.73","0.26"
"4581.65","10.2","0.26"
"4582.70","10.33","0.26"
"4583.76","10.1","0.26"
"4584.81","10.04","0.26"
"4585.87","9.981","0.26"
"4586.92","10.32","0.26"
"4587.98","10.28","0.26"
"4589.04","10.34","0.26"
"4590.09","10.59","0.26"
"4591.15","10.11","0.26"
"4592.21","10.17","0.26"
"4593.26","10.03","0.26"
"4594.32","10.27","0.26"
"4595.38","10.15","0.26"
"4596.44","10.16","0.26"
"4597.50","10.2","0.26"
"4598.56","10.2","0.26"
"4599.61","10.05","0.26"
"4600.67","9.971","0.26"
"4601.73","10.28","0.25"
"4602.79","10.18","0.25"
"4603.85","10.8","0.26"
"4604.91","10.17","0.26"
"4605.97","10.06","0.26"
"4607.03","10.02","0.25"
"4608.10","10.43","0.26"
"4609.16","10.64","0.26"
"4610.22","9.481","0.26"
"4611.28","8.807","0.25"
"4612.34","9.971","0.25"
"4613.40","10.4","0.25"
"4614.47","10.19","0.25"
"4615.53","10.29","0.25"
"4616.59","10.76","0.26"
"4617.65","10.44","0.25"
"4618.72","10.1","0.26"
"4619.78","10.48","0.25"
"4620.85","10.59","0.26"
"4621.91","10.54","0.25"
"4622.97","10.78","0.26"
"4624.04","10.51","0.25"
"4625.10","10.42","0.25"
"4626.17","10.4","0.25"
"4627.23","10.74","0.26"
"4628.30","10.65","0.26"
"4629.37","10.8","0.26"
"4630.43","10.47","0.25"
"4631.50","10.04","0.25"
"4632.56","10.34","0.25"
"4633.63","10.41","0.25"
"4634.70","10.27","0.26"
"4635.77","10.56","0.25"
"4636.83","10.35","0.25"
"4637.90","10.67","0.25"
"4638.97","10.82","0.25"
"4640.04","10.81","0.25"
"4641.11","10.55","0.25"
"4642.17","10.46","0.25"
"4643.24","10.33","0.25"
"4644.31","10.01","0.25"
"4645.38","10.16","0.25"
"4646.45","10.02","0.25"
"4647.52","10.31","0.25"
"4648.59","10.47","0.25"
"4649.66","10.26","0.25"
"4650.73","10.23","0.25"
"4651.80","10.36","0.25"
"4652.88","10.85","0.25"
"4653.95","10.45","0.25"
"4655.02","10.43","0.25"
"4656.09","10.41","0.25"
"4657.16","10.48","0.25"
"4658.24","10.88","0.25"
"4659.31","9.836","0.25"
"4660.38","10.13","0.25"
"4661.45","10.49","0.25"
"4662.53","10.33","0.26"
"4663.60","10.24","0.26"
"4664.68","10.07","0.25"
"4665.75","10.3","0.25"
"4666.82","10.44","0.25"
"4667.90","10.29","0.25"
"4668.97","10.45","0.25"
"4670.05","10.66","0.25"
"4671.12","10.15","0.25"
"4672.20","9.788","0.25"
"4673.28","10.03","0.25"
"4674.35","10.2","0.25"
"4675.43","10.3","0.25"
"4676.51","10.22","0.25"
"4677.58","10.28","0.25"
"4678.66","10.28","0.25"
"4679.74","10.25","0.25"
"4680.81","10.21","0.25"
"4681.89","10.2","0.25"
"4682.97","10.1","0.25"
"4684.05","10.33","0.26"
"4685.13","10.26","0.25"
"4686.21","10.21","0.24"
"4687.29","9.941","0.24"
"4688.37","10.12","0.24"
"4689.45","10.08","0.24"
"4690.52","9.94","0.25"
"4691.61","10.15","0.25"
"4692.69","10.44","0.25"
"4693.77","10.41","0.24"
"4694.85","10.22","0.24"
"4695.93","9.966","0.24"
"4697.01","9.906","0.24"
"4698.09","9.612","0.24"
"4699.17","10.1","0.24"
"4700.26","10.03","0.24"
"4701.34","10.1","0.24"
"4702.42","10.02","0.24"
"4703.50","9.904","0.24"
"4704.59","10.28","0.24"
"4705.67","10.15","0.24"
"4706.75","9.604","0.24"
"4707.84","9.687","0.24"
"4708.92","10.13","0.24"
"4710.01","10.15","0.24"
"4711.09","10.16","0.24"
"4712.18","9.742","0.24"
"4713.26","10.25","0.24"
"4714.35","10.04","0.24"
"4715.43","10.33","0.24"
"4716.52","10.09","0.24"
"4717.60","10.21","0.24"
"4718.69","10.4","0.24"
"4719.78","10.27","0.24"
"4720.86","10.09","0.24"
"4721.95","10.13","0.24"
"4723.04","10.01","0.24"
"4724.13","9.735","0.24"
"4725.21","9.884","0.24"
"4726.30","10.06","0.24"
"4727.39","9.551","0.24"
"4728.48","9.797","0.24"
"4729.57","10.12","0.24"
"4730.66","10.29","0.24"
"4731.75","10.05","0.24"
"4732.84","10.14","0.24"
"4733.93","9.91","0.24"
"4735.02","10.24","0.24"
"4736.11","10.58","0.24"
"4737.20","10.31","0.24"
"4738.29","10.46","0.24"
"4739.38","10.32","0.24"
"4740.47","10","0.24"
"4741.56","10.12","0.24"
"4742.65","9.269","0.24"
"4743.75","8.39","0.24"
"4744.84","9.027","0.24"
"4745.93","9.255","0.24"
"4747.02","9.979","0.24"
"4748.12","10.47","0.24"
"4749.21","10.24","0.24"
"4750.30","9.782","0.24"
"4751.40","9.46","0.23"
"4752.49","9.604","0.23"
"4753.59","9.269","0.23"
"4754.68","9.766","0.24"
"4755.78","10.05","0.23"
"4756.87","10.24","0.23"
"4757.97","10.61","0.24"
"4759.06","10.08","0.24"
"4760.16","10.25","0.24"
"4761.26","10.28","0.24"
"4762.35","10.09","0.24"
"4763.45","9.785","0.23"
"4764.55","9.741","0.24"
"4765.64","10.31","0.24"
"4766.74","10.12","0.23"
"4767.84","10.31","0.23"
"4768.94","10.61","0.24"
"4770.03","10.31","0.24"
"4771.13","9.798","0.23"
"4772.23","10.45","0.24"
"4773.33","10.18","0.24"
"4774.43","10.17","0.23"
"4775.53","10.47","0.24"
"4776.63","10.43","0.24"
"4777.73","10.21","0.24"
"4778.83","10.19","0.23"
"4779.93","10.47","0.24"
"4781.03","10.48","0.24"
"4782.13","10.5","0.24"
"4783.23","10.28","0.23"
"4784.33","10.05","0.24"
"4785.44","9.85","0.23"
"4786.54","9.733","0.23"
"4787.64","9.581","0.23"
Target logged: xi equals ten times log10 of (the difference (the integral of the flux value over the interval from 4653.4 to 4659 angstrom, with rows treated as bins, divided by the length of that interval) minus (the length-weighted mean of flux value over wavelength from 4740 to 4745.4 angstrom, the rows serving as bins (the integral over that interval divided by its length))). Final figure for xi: 1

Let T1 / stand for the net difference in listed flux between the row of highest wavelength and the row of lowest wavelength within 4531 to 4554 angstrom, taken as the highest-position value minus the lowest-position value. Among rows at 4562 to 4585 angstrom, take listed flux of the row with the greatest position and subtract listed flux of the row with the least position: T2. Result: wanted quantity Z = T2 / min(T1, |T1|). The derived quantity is -0.1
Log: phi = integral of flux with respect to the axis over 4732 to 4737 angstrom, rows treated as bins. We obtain 51.1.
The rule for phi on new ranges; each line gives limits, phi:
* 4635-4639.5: 47.6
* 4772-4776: 41.2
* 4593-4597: 40.6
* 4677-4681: 41.1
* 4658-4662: 41.2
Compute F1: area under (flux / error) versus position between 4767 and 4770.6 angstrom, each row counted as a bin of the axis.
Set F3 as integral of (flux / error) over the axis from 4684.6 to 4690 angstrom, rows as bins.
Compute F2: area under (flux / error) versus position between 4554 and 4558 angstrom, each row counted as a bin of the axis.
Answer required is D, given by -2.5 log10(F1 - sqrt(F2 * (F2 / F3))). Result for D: -5.42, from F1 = 158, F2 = 160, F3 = 226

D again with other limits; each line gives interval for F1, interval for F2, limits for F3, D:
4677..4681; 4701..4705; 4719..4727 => -5.48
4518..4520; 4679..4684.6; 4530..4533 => -4.46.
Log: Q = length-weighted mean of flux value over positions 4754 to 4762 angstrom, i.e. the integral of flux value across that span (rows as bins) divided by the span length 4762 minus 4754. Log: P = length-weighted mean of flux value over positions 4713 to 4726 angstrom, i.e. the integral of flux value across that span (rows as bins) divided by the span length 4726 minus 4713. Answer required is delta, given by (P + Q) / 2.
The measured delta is 10.1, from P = 10.1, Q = 10.2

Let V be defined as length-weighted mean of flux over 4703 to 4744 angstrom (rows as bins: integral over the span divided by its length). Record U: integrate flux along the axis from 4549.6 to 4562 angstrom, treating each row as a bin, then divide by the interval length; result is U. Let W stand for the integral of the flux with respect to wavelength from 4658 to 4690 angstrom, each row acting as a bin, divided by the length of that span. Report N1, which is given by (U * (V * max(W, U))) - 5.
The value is 1128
